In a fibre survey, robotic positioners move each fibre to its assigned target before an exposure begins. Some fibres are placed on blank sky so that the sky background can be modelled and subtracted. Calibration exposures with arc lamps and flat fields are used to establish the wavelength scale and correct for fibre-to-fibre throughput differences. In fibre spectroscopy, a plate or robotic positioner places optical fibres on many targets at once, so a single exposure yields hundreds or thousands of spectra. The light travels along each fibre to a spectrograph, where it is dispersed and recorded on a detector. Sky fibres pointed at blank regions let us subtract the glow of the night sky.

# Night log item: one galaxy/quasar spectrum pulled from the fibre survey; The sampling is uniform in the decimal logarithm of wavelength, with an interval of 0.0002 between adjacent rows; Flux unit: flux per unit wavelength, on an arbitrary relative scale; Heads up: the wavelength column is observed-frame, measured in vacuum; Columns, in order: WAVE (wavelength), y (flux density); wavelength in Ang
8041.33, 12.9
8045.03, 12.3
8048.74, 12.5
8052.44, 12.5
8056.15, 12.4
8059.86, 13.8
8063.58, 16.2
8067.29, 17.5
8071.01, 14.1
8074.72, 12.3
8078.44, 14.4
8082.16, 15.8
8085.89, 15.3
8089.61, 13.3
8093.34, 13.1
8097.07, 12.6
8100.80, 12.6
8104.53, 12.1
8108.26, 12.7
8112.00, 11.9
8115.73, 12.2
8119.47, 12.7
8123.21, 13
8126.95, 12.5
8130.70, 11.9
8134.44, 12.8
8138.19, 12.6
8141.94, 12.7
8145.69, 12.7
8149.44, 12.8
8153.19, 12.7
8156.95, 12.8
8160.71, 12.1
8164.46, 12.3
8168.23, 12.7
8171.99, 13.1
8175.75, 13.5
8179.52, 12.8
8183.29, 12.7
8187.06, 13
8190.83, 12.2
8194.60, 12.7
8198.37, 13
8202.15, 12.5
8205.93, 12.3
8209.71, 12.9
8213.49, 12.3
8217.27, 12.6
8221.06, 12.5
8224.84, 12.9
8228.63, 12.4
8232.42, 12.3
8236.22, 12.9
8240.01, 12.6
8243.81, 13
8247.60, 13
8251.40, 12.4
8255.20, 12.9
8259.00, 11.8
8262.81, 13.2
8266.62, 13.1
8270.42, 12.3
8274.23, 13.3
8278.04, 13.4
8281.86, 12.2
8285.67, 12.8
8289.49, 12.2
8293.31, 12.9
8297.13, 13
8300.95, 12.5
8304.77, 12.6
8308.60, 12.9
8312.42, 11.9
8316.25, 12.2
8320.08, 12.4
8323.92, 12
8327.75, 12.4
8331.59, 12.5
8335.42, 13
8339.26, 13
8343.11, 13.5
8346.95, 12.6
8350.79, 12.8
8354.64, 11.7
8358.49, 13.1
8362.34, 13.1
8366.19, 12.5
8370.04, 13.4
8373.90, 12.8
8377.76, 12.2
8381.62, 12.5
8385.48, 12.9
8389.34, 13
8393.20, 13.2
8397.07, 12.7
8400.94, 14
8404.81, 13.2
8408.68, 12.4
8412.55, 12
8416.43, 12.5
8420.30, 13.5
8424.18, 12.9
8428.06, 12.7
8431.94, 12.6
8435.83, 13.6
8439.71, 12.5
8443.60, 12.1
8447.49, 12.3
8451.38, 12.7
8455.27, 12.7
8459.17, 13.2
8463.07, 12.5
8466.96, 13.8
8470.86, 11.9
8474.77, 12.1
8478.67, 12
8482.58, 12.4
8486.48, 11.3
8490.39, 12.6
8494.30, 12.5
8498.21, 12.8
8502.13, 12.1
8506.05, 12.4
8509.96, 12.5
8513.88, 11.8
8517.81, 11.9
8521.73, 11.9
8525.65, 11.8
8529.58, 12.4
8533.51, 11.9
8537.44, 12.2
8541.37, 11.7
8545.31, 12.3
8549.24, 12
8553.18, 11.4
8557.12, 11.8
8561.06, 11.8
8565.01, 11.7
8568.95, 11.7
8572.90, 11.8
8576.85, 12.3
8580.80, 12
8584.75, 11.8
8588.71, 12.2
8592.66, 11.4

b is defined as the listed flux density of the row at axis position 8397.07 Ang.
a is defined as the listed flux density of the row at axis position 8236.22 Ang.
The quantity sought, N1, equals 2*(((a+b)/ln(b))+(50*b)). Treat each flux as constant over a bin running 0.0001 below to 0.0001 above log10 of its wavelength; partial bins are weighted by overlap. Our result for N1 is 1290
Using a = 12.9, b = 12.7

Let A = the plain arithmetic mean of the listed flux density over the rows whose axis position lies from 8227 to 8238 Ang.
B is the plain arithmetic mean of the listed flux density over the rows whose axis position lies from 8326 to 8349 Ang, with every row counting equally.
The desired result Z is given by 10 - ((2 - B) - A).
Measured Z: 33.4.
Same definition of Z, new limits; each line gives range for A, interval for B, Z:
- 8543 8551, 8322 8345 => 32.9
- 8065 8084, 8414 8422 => 35.8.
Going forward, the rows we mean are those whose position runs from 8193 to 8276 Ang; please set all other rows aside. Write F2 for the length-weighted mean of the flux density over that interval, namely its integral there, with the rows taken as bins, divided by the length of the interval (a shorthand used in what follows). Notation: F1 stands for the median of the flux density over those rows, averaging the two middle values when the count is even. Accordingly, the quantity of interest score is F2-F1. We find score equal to 0.03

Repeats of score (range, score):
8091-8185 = -0.07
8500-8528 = 0.16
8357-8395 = -0.08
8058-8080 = 0.47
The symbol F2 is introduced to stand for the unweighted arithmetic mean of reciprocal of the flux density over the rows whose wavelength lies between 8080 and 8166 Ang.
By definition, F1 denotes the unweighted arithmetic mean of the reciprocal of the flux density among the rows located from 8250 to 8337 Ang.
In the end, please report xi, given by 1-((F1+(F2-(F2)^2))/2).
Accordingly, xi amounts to 0.9242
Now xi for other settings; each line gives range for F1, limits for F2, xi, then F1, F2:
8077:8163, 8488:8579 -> 0.9231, 0.0777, 0.083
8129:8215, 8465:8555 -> 0.9227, 0.0791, 0.082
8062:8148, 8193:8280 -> 0.9259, 0.0757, 0.079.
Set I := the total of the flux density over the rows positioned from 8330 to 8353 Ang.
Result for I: 77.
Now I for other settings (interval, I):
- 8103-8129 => 87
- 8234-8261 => 89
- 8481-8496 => 49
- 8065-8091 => 103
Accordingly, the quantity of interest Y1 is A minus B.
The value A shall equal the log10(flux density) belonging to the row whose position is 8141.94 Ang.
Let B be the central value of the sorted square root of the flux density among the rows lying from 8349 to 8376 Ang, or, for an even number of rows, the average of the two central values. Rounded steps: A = 1.10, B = 3.578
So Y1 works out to -2.47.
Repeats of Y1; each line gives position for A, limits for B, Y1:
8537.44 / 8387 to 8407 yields -2.55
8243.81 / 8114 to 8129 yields -2.44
